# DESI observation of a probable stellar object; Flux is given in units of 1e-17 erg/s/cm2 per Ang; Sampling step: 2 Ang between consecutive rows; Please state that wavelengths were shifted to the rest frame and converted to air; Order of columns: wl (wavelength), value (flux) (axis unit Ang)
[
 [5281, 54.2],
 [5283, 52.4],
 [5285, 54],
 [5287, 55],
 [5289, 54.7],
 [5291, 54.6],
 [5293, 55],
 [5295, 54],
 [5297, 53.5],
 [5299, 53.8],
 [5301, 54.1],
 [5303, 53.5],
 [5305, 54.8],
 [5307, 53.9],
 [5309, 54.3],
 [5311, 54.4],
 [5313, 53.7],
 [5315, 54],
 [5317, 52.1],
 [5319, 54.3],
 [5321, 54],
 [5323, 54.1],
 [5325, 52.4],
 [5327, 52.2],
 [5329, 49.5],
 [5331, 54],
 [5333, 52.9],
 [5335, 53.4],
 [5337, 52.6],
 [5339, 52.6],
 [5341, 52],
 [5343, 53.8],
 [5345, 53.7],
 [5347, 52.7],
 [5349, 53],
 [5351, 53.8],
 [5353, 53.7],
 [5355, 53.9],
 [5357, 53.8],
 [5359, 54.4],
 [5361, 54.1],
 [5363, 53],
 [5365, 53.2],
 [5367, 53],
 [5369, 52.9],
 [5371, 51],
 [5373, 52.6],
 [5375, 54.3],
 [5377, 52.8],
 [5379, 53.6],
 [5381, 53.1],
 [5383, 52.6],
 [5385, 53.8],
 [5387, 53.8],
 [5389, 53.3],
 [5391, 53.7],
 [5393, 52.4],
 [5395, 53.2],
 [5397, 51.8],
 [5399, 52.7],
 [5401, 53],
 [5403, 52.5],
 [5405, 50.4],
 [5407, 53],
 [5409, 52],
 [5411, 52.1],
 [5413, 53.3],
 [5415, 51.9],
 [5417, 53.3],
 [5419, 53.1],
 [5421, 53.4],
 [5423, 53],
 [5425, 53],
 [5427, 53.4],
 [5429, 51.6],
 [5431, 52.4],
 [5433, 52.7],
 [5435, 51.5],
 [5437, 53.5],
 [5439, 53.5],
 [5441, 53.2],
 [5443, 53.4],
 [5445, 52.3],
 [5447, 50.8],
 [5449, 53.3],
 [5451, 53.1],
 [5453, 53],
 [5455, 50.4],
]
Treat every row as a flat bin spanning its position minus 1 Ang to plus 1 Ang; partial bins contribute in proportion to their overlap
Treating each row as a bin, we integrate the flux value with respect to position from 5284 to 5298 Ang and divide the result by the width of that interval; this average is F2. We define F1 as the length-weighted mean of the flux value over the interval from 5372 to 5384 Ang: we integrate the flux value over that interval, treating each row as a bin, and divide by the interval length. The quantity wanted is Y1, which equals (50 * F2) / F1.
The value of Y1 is 51.2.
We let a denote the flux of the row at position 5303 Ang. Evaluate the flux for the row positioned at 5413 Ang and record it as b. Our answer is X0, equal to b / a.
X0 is 1.00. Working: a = 53.5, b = 53.3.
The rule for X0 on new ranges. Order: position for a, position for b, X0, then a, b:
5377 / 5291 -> 1.03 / 52.8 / 54.6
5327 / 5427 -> 1.02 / 52.2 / 53.4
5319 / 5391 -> 0.99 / 54.3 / 53.7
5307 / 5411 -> 0.97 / 53.9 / 52.1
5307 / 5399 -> 0.98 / 53.9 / 52.7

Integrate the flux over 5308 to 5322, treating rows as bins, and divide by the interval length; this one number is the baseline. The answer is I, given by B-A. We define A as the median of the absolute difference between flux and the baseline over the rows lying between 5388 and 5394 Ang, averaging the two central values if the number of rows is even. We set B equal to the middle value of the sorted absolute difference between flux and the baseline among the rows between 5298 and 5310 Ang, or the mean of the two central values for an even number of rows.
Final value -0.2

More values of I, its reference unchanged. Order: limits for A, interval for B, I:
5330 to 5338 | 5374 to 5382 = -0.1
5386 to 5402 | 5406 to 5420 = 0.1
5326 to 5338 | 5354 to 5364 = -0.8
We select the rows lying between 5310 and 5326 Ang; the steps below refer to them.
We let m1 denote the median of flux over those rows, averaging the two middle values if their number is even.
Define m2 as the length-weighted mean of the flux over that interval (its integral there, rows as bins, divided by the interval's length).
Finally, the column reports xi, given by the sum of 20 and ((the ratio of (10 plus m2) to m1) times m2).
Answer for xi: 83.2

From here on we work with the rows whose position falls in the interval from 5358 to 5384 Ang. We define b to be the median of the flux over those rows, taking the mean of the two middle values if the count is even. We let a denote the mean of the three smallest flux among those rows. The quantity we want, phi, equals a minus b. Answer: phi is -0.9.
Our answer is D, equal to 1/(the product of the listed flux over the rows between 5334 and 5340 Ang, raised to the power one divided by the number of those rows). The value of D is 0.0189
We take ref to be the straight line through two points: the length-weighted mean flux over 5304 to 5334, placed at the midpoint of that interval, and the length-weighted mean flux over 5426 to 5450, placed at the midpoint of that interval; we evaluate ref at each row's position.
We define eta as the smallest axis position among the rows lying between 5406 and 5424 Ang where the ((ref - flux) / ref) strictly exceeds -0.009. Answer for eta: 5407 Ang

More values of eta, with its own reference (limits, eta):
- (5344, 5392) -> 5347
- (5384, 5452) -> 5389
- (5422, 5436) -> 5423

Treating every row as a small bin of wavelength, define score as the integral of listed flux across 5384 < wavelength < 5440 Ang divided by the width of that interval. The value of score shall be 52.8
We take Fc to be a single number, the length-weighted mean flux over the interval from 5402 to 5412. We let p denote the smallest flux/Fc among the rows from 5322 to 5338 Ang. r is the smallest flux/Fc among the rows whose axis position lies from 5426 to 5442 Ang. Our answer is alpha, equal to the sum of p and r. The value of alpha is 1.94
